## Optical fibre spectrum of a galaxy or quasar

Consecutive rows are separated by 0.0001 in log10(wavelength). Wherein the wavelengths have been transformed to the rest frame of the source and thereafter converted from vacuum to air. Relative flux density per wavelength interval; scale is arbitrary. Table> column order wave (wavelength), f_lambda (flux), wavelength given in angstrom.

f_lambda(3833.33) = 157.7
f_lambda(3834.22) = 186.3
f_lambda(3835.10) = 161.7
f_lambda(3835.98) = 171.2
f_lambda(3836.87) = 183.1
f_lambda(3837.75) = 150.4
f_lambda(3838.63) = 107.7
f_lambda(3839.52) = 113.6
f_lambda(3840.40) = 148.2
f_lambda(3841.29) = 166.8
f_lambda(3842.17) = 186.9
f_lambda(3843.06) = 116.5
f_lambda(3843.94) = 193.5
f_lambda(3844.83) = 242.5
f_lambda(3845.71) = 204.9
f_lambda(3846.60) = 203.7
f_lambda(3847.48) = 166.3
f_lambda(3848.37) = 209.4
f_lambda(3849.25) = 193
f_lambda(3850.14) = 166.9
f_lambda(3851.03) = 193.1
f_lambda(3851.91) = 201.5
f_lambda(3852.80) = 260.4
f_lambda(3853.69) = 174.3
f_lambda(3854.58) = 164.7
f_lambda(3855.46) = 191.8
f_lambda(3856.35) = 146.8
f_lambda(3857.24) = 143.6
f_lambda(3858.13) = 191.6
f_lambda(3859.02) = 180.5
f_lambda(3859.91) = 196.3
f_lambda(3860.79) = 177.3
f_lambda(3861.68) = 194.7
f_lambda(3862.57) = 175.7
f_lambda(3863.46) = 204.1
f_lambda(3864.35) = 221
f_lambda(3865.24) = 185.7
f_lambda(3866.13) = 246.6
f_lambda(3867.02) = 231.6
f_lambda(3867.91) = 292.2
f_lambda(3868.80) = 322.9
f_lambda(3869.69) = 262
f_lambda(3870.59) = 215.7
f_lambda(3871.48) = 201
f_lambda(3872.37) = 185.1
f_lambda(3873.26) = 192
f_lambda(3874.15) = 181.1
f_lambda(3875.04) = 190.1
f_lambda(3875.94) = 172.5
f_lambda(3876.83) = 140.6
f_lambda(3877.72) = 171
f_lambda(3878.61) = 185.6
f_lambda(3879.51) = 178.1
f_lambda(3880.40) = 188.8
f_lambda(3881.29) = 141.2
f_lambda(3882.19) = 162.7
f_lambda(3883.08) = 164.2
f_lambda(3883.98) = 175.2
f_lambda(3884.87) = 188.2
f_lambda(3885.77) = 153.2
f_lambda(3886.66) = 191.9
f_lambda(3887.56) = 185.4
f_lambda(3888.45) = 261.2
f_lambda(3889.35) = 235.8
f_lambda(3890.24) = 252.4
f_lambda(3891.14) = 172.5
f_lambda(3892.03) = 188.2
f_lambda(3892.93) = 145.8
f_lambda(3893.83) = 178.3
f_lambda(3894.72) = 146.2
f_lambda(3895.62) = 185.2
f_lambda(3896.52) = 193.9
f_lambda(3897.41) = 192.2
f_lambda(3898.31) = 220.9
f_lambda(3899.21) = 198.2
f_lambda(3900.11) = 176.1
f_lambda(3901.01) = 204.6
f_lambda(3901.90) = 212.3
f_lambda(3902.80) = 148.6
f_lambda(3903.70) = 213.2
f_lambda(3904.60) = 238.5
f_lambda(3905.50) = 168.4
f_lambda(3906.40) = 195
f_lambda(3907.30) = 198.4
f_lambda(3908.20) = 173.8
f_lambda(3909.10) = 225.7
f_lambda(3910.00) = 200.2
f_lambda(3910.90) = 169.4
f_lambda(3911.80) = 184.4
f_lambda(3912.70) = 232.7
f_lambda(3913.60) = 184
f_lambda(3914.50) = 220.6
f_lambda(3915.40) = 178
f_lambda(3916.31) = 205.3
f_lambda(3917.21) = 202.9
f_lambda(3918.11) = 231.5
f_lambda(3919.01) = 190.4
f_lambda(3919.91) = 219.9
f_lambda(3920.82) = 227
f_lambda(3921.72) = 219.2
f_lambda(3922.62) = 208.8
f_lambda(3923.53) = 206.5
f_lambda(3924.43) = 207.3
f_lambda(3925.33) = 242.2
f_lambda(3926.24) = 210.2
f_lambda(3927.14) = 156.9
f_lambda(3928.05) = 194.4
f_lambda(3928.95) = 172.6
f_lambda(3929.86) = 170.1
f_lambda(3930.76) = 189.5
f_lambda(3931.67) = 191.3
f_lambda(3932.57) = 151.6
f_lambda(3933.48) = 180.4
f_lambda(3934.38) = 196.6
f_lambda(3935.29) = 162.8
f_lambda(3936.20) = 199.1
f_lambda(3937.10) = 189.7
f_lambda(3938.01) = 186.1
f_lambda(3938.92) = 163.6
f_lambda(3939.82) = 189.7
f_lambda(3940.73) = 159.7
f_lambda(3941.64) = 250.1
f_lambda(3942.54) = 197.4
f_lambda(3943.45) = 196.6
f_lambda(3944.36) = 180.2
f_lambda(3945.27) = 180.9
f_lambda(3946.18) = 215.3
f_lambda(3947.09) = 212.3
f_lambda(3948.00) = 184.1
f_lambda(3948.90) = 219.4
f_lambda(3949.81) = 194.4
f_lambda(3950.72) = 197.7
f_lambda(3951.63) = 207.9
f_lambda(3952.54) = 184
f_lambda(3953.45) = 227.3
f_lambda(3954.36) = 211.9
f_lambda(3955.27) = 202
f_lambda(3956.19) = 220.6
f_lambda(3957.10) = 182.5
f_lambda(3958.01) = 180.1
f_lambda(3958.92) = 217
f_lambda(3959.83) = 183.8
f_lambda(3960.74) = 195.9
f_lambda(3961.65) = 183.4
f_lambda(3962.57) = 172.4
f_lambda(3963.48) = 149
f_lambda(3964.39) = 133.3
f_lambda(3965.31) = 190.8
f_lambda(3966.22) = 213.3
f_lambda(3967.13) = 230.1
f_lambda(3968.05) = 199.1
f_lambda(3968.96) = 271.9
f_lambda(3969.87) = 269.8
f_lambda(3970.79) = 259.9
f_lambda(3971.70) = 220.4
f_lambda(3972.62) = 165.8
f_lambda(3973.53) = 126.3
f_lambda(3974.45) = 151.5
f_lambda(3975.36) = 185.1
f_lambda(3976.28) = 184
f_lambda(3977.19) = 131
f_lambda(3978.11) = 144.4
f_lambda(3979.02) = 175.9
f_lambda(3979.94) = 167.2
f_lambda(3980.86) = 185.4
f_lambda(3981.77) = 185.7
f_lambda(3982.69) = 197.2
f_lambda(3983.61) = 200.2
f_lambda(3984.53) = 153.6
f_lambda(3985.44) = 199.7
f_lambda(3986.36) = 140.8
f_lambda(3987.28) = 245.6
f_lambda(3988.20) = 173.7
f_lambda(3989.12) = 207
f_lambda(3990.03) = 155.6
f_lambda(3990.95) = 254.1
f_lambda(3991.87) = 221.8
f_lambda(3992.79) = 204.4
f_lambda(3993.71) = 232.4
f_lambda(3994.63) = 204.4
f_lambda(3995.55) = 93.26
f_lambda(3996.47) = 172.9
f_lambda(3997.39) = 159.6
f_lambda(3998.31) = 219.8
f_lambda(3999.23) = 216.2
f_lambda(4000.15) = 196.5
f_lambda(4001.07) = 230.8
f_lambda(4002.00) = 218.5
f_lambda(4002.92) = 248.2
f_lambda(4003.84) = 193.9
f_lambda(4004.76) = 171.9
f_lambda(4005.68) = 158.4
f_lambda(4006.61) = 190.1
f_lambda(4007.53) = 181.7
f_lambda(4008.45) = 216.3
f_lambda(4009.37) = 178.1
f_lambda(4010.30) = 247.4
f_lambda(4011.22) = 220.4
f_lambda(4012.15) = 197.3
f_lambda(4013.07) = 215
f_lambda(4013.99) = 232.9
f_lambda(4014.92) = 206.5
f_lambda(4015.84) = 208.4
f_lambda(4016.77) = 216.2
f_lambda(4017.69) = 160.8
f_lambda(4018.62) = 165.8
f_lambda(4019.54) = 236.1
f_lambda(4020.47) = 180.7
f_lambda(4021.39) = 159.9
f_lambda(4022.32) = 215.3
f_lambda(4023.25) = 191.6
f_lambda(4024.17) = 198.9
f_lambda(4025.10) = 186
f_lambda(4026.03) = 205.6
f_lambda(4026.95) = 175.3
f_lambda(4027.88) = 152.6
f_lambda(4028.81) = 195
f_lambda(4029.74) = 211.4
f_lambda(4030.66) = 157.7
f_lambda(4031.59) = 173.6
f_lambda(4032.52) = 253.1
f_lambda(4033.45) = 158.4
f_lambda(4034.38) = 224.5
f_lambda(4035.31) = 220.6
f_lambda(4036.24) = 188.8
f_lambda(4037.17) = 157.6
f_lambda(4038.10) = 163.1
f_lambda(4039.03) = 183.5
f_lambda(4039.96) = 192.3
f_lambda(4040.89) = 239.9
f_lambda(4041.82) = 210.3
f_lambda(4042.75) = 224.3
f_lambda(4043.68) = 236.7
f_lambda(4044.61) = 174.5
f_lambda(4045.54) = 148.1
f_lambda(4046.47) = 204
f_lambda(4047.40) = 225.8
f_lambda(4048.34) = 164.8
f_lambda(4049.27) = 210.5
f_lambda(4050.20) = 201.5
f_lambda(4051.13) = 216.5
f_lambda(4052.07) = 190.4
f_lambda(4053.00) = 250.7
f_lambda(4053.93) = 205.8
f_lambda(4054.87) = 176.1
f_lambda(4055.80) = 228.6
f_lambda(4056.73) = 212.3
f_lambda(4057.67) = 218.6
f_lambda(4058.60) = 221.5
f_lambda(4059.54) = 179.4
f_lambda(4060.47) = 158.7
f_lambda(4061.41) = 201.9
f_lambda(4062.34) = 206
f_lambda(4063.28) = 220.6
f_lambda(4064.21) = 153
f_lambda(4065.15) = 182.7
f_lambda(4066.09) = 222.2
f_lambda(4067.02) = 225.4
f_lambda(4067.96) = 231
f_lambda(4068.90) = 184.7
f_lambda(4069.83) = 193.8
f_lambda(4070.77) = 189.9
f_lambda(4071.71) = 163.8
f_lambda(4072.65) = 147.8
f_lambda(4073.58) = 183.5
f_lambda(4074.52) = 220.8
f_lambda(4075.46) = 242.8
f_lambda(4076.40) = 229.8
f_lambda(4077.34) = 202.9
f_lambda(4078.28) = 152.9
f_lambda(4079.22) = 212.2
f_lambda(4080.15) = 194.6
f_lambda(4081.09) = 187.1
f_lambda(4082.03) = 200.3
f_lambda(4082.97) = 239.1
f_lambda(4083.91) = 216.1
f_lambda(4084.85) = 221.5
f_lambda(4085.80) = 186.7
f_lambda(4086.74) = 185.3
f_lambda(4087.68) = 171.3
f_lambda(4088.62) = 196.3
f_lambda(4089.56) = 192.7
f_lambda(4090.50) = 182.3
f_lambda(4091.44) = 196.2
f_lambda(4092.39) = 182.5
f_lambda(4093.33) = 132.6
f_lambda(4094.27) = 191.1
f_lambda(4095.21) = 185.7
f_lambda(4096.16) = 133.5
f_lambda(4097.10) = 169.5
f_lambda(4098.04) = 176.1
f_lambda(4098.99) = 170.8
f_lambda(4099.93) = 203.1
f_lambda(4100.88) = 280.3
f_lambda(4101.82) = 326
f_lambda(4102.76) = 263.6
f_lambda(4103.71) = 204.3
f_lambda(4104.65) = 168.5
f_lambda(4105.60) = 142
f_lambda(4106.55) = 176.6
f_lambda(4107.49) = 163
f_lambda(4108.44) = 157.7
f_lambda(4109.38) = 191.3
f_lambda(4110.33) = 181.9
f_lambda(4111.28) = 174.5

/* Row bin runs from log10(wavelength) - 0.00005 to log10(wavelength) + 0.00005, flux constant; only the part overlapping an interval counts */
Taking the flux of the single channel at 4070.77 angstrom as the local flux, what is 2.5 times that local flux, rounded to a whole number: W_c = 475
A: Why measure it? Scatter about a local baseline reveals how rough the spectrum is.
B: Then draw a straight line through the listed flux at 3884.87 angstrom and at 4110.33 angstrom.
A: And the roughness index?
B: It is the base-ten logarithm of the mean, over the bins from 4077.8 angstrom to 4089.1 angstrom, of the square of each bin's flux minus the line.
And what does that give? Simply 2.84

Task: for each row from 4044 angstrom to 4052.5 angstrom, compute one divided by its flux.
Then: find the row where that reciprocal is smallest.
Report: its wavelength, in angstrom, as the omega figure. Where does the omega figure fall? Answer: 4047.40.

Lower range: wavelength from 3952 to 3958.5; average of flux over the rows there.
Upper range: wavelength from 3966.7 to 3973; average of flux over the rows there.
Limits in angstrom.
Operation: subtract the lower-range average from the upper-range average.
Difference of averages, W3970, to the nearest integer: 30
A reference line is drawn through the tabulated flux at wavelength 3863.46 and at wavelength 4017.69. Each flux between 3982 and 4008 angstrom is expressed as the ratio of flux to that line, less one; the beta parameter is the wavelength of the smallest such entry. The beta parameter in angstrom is 3995.55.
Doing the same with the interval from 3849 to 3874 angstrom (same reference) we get 3857.24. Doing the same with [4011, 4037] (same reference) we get 4027.88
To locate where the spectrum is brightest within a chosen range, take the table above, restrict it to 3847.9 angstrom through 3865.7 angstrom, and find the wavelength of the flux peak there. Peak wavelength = 3852.80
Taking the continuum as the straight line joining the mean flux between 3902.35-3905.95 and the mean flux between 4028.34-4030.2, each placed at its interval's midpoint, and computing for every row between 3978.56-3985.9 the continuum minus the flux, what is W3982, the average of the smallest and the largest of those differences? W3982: 22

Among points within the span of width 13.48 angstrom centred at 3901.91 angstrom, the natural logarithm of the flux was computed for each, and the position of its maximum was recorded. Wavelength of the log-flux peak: 3904.60 angstrom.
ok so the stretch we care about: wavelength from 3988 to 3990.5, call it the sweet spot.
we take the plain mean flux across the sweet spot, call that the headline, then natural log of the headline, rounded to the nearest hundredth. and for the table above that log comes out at 5.19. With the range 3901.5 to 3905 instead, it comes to 5.31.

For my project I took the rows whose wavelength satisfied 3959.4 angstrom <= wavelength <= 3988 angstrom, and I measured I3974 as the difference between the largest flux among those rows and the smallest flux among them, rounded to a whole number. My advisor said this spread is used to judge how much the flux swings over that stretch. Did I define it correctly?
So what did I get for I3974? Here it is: 146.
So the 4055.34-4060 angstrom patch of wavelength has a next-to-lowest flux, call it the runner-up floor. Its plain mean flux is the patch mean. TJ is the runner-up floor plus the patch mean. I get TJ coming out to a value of 424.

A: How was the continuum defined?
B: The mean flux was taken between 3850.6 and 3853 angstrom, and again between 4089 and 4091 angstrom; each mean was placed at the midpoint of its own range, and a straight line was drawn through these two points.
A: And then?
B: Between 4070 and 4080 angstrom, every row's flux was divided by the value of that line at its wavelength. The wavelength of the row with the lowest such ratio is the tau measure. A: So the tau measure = 4072.65 angstrom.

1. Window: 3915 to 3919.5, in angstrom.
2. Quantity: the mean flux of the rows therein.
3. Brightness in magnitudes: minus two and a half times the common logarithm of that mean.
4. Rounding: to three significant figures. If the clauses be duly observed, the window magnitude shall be -5.76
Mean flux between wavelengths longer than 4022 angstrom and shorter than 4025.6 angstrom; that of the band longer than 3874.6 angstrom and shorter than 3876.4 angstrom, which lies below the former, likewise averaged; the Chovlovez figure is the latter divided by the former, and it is 0.92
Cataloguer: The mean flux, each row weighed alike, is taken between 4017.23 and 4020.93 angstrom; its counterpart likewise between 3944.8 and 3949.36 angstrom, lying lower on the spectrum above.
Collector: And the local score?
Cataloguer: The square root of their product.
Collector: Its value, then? 194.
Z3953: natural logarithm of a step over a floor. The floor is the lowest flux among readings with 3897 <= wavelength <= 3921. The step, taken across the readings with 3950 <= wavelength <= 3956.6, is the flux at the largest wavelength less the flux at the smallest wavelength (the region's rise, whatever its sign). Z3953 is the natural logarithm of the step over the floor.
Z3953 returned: -1.87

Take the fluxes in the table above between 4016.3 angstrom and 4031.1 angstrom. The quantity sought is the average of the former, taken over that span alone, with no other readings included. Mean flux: 188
